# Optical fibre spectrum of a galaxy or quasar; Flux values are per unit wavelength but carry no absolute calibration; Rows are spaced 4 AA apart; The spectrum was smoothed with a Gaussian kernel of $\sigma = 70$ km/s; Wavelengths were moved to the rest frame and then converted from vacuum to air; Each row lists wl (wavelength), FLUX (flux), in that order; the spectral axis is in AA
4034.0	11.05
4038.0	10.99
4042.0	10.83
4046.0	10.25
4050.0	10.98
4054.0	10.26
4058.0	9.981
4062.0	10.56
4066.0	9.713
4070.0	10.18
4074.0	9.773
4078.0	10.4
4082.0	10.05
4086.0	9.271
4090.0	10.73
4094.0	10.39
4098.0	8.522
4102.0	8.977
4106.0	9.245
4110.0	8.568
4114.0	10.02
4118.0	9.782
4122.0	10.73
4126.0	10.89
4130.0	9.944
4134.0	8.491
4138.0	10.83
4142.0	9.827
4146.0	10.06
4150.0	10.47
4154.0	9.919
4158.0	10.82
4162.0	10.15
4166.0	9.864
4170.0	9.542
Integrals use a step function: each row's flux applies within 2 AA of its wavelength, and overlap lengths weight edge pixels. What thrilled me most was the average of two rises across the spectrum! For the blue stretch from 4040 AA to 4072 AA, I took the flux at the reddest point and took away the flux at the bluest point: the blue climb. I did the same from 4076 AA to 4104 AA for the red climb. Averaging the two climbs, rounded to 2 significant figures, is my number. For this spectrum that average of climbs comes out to -1.0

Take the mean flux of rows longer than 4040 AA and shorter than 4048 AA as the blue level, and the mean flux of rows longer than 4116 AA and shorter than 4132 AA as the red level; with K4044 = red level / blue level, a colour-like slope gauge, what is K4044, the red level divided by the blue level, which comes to 0.98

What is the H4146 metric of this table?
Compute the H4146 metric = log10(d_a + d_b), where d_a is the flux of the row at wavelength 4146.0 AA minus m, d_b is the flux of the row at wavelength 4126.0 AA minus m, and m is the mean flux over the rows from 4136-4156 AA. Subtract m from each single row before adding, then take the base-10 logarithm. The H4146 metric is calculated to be -0.29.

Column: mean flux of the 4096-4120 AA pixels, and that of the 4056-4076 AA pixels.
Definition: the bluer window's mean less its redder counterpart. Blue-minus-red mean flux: 0.9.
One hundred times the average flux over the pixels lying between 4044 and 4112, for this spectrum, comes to 987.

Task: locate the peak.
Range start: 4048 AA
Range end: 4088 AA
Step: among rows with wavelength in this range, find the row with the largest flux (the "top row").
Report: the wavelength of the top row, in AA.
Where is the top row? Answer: 4050.0 AA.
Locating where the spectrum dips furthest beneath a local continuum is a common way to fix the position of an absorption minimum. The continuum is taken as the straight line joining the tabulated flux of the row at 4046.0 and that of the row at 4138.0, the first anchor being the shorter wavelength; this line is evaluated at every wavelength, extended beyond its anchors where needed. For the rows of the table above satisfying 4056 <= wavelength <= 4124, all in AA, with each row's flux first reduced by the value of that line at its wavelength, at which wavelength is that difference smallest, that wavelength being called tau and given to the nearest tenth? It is 4110.0 AA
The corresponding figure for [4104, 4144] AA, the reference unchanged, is 4134.0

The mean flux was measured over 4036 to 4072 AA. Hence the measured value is 10.4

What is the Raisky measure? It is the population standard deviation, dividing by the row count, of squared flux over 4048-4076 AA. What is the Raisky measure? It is 9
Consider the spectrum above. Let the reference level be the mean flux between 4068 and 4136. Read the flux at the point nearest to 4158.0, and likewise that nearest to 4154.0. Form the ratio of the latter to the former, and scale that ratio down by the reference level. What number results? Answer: 0.094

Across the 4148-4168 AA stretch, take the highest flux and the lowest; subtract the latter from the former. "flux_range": 1.0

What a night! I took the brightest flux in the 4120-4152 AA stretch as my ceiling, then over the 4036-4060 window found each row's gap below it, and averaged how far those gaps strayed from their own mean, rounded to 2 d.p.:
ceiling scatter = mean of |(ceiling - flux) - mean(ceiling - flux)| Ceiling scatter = 0.38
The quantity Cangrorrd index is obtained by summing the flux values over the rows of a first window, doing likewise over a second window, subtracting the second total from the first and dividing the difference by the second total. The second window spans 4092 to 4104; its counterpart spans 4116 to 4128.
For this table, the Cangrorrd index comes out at 0.13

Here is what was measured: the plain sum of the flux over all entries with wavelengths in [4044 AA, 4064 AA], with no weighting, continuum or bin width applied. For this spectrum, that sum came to 52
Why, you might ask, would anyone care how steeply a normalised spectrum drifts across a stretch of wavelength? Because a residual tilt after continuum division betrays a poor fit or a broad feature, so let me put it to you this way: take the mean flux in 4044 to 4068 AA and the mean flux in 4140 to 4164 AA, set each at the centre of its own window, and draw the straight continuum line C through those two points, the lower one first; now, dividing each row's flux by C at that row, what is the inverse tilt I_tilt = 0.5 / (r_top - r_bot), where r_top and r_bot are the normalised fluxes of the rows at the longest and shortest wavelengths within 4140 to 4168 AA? 89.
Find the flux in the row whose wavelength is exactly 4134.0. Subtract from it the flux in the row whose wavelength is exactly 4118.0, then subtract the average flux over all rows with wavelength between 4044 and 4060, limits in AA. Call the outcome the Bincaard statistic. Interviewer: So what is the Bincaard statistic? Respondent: -11.7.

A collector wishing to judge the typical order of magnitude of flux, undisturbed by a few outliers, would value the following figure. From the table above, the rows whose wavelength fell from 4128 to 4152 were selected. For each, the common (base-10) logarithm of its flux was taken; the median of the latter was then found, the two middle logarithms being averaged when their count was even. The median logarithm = 1.000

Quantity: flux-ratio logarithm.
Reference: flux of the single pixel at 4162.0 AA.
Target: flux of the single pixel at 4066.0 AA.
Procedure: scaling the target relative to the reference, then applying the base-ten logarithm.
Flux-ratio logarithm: -0.019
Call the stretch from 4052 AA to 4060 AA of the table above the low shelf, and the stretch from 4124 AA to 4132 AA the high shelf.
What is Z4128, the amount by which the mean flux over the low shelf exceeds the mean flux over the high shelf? -0.30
